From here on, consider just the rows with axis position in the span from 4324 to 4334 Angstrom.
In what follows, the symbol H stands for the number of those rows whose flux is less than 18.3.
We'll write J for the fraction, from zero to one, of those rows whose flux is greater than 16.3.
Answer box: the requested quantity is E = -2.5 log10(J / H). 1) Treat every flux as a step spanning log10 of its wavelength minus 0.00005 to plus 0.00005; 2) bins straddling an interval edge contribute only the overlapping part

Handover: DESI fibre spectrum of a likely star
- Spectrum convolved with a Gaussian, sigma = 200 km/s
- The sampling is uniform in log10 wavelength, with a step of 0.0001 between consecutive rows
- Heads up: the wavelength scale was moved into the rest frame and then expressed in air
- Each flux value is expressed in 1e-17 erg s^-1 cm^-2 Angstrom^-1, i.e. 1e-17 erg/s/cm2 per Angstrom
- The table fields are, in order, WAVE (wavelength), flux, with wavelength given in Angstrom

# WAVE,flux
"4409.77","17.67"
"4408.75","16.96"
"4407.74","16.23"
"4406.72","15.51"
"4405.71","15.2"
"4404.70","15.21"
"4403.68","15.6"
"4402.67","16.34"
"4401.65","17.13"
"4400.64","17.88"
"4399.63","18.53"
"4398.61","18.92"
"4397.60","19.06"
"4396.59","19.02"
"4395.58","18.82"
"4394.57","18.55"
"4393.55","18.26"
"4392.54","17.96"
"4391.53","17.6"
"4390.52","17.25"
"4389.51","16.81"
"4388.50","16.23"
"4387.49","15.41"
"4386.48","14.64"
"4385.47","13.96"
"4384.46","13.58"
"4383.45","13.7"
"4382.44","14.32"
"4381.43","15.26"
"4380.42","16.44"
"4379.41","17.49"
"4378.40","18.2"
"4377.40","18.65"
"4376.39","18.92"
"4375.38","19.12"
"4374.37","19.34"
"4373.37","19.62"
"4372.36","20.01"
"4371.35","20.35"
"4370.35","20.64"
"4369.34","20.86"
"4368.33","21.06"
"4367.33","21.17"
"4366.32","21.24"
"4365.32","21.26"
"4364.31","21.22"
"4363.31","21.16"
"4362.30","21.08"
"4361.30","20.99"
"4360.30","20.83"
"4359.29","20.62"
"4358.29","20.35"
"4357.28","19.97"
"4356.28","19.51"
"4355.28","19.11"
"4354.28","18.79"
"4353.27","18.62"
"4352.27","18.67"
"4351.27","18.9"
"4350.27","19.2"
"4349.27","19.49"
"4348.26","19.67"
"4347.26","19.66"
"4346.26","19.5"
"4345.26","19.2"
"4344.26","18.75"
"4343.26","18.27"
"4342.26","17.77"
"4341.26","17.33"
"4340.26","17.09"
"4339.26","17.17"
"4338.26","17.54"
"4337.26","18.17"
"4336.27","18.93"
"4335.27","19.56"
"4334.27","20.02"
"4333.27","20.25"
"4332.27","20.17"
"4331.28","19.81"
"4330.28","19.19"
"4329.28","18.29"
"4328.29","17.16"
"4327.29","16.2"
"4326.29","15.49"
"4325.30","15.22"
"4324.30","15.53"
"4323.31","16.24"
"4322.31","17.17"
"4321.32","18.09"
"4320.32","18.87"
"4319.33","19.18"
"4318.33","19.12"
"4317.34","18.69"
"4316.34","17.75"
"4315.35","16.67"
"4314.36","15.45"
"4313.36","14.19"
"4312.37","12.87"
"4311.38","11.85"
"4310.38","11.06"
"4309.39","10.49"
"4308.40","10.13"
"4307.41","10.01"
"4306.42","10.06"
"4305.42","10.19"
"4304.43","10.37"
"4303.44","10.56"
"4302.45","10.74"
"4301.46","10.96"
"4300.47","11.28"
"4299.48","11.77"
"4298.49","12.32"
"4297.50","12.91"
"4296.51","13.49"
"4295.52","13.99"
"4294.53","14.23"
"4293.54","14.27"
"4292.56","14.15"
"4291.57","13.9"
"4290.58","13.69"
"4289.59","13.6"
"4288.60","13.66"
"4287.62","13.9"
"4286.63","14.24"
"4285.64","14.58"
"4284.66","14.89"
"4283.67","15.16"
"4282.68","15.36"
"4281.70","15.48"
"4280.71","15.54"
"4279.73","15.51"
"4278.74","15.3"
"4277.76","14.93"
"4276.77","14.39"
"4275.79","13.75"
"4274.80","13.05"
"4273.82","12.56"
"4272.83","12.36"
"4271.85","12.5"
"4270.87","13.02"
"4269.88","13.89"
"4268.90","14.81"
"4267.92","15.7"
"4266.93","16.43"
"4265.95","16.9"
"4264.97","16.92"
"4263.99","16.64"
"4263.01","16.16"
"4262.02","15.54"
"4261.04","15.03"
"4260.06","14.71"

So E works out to 2.5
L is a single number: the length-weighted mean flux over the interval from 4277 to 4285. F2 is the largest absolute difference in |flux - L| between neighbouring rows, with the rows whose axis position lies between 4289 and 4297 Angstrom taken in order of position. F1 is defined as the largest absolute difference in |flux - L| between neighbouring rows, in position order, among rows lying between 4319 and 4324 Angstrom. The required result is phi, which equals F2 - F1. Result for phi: -0.43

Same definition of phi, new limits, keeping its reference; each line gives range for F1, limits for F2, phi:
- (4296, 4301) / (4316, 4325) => 0.35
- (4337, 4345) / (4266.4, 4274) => 0.29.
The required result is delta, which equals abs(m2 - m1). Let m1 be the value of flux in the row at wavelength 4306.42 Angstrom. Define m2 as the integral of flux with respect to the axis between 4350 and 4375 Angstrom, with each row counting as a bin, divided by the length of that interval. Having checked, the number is 10.1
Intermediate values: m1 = 10.06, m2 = 20.2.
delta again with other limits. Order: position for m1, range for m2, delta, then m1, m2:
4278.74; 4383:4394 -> 0.7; 15.3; 16.0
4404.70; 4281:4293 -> 0.8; 15.21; 14.4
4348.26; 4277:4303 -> 5.8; 19.67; 13.8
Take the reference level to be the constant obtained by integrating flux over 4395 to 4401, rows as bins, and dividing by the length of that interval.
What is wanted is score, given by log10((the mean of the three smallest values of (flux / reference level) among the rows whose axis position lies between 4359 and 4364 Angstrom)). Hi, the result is 0.05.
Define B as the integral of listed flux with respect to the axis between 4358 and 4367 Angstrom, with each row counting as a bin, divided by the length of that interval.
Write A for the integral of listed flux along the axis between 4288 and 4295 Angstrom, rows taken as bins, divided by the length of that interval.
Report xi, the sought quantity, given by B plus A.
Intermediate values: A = 13.9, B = 21.0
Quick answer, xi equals 35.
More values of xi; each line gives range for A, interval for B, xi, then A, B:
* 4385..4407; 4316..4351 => 35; 17.0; 18.3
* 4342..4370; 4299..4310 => 31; 19.9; 10.6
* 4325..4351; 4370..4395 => 36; 18.5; 17.3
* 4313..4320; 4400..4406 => 34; 17.4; 16.3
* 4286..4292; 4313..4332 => 31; 13.8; 17.3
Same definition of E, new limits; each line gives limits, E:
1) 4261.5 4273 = 3.9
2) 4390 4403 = 2.1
